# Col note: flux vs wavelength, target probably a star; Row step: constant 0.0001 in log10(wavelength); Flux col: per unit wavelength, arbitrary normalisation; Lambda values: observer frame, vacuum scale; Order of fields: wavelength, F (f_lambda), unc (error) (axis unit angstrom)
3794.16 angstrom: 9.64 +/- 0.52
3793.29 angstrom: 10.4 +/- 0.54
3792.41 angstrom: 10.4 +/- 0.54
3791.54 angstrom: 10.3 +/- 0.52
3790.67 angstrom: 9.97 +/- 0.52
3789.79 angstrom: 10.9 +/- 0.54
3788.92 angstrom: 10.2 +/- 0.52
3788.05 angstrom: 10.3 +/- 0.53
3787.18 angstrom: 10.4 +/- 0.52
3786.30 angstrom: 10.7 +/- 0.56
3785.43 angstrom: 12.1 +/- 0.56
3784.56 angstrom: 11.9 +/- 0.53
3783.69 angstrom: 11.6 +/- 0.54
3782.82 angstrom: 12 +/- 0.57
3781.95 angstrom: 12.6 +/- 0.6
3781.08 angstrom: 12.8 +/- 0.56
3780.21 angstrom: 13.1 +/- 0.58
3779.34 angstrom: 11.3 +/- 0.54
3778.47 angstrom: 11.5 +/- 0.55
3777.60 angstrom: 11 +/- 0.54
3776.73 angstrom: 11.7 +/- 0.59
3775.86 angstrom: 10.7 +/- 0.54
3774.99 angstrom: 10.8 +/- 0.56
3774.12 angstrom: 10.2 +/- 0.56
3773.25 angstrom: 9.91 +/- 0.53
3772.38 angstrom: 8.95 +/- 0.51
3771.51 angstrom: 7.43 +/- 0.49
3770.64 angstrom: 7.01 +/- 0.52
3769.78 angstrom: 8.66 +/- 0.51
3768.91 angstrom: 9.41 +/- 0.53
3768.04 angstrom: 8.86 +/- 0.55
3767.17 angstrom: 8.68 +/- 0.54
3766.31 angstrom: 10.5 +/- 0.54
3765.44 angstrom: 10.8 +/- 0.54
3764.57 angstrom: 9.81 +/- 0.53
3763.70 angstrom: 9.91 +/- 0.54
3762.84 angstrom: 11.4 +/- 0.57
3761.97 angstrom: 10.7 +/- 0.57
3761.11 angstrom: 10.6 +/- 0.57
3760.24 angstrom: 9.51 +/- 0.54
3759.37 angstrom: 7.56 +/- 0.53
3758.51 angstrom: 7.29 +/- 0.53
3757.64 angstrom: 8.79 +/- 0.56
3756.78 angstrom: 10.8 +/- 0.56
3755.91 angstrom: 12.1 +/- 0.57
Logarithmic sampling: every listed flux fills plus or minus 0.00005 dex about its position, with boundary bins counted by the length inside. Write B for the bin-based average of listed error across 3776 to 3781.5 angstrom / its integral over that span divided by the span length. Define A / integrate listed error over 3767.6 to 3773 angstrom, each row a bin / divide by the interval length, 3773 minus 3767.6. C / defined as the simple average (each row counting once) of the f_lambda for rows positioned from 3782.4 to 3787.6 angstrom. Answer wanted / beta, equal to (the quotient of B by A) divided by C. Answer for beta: 0.094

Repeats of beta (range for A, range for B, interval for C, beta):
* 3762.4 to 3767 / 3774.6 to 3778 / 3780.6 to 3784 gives 0.084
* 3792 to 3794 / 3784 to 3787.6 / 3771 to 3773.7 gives 0.115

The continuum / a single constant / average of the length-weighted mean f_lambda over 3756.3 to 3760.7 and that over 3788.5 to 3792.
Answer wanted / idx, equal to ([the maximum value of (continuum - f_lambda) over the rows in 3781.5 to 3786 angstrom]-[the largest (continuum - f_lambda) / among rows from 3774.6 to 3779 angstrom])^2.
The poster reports 1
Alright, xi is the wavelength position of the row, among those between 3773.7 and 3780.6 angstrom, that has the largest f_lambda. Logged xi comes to 3780.21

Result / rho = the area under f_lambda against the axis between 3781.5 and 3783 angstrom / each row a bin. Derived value 19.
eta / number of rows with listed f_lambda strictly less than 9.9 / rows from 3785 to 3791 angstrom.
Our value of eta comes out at 0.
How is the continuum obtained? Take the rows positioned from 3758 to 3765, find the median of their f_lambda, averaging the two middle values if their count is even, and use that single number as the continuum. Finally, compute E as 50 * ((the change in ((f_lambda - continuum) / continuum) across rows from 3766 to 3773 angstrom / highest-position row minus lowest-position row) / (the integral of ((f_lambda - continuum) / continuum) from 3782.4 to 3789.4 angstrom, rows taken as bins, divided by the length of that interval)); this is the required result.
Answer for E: -60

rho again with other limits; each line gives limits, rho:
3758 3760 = 15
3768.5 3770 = 14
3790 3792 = 20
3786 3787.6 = 17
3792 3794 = 21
